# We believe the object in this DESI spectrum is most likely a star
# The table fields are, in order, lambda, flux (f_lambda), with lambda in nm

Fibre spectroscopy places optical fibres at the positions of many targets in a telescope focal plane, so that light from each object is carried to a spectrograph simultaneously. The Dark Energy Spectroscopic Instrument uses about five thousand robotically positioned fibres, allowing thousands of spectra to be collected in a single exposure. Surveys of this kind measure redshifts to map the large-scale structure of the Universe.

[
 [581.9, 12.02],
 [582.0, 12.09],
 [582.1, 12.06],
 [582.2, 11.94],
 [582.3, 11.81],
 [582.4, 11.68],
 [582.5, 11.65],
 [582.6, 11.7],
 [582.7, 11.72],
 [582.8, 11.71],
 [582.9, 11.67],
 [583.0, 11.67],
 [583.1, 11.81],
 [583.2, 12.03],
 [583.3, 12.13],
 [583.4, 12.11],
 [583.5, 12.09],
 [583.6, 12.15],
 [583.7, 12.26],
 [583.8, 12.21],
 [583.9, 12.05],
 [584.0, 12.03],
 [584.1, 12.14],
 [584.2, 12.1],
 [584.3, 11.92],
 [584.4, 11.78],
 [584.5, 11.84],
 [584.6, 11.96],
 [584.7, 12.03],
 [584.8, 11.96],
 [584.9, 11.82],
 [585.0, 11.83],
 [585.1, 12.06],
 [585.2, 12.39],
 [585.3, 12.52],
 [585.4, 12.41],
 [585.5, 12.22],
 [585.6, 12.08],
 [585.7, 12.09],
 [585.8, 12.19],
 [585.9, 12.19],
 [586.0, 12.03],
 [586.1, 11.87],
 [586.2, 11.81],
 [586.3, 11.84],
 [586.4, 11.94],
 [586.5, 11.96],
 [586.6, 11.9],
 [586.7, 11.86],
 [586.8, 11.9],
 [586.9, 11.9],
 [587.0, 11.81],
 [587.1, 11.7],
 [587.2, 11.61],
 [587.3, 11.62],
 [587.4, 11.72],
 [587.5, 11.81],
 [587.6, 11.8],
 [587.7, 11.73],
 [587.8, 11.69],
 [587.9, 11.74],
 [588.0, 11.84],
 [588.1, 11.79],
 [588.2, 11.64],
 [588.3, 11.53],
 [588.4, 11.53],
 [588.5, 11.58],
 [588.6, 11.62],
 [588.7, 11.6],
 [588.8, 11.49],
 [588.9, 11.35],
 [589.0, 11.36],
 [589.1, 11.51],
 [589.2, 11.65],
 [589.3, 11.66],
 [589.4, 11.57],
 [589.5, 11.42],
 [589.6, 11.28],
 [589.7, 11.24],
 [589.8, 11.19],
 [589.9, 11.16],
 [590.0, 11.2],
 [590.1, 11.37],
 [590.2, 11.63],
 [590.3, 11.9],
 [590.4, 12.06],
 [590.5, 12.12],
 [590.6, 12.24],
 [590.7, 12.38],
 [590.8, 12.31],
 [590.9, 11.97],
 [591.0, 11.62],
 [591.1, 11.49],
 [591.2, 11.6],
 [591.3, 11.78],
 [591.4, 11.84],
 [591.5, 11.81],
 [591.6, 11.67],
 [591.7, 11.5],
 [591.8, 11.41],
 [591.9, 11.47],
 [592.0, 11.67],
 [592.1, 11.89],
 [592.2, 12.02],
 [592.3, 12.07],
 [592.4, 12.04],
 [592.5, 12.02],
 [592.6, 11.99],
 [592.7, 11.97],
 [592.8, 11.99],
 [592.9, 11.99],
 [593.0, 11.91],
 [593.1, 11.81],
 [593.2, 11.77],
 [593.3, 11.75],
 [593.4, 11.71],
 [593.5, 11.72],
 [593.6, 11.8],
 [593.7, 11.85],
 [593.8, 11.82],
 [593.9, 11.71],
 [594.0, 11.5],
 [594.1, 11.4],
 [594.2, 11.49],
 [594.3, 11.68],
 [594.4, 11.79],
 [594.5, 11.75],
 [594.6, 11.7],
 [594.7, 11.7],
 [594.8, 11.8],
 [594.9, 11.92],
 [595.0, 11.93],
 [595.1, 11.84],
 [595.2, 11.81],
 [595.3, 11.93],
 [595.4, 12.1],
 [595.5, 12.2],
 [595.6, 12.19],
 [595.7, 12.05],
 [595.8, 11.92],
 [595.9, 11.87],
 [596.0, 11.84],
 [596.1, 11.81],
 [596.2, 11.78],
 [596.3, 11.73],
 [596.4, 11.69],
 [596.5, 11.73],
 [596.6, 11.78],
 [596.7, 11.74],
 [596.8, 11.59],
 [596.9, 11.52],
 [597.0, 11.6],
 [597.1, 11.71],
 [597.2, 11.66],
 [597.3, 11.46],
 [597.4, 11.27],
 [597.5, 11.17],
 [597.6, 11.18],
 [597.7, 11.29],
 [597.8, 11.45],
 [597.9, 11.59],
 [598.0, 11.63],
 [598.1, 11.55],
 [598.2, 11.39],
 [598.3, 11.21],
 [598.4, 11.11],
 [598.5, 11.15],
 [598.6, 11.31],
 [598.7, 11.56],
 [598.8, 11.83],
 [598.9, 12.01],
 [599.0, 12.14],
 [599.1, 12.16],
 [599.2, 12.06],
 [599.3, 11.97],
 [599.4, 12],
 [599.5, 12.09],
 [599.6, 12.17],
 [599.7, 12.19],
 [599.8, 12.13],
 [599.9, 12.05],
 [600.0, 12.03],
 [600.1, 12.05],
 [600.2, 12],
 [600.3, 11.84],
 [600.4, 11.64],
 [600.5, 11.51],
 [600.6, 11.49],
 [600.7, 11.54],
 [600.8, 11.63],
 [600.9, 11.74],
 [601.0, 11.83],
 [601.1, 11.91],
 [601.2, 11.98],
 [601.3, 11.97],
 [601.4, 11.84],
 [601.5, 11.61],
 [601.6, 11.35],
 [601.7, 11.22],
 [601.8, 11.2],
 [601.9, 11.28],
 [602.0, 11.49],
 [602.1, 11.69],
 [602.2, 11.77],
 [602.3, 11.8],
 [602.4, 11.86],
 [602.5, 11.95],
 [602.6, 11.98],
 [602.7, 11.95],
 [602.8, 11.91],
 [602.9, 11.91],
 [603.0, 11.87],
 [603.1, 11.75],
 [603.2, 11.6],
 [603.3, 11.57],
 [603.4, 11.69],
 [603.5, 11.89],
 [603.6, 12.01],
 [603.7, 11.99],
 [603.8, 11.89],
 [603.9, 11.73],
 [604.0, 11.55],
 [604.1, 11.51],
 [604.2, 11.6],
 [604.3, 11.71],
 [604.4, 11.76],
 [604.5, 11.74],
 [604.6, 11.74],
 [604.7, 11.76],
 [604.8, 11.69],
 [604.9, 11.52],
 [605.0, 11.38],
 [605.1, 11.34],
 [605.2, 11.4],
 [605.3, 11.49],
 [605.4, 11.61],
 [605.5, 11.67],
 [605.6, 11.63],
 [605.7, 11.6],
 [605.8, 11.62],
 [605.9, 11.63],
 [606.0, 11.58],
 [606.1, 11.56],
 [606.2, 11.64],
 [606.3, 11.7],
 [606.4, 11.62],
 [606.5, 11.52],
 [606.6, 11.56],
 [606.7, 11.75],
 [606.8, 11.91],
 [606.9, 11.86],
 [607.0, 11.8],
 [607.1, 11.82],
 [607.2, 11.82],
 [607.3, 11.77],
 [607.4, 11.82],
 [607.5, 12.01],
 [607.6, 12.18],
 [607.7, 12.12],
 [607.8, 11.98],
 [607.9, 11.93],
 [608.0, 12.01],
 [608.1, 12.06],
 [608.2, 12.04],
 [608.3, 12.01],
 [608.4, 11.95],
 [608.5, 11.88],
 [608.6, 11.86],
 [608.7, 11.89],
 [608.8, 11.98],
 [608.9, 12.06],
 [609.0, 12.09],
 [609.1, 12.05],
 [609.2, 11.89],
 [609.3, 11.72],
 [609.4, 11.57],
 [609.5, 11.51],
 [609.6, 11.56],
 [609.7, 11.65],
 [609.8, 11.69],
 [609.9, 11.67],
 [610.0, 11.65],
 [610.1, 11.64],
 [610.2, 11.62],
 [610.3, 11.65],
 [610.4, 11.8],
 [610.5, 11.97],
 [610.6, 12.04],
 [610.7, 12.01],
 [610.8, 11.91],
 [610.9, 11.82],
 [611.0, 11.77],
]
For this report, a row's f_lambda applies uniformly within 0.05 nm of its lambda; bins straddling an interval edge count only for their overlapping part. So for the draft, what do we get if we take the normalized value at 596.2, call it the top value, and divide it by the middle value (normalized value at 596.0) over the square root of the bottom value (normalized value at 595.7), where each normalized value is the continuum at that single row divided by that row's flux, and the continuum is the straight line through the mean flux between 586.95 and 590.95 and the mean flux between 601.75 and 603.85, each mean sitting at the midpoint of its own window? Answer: 0.99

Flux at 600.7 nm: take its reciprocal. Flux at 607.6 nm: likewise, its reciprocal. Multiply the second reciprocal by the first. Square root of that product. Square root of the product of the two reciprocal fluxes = 0.0843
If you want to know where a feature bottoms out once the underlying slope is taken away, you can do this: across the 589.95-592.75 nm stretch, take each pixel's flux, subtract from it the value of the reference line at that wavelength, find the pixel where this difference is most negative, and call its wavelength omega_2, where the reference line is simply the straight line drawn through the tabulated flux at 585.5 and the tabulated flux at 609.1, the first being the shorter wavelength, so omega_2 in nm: 590.0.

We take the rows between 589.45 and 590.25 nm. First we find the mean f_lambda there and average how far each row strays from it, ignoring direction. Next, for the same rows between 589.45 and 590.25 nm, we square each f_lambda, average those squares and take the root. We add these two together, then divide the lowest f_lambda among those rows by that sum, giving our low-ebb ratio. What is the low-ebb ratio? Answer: 0.976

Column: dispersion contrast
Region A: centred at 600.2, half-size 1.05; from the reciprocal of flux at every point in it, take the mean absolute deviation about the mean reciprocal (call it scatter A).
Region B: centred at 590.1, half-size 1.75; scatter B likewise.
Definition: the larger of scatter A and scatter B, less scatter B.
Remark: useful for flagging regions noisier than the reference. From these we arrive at 0.0000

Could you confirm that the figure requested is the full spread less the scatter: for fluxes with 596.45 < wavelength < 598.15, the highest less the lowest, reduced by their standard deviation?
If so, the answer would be 0.42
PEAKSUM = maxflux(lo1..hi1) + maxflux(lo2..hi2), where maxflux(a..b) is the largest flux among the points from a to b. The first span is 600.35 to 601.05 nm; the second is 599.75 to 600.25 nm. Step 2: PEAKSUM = 24.0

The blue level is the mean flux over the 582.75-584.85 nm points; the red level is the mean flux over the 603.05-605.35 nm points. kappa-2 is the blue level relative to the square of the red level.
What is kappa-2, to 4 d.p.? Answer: 0.0881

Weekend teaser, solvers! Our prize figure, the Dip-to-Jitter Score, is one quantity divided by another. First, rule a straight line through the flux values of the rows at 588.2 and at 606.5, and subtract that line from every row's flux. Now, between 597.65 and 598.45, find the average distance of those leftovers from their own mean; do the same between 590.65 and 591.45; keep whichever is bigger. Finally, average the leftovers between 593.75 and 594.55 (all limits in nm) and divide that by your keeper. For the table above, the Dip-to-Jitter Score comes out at 0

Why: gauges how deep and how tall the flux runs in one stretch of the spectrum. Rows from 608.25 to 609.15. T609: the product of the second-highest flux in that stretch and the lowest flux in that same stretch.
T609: 143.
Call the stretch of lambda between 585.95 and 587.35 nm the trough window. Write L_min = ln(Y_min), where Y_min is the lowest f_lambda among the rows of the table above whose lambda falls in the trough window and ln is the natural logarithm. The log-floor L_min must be 2.45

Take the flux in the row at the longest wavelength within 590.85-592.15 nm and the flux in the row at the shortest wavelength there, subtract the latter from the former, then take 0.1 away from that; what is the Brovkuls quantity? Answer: -0.18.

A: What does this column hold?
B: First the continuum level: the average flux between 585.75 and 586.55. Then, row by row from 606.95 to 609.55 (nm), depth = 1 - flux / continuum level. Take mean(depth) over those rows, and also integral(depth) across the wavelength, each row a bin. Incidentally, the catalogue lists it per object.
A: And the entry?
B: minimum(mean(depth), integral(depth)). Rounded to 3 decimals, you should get 0.005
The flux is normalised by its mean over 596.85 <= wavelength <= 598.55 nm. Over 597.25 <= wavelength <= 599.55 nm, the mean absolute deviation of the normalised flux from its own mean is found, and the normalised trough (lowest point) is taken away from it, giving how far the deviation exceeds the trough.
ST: -0.95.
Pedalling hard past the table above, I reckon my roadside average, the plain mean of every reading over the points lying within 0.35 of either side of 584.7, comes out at 11.9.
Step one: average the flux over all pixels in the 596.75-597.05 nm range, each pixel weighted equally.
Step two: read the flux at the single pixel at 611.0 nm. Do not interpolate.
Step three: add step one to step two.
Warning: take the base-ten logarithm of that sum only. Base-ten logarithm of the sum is 1.368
